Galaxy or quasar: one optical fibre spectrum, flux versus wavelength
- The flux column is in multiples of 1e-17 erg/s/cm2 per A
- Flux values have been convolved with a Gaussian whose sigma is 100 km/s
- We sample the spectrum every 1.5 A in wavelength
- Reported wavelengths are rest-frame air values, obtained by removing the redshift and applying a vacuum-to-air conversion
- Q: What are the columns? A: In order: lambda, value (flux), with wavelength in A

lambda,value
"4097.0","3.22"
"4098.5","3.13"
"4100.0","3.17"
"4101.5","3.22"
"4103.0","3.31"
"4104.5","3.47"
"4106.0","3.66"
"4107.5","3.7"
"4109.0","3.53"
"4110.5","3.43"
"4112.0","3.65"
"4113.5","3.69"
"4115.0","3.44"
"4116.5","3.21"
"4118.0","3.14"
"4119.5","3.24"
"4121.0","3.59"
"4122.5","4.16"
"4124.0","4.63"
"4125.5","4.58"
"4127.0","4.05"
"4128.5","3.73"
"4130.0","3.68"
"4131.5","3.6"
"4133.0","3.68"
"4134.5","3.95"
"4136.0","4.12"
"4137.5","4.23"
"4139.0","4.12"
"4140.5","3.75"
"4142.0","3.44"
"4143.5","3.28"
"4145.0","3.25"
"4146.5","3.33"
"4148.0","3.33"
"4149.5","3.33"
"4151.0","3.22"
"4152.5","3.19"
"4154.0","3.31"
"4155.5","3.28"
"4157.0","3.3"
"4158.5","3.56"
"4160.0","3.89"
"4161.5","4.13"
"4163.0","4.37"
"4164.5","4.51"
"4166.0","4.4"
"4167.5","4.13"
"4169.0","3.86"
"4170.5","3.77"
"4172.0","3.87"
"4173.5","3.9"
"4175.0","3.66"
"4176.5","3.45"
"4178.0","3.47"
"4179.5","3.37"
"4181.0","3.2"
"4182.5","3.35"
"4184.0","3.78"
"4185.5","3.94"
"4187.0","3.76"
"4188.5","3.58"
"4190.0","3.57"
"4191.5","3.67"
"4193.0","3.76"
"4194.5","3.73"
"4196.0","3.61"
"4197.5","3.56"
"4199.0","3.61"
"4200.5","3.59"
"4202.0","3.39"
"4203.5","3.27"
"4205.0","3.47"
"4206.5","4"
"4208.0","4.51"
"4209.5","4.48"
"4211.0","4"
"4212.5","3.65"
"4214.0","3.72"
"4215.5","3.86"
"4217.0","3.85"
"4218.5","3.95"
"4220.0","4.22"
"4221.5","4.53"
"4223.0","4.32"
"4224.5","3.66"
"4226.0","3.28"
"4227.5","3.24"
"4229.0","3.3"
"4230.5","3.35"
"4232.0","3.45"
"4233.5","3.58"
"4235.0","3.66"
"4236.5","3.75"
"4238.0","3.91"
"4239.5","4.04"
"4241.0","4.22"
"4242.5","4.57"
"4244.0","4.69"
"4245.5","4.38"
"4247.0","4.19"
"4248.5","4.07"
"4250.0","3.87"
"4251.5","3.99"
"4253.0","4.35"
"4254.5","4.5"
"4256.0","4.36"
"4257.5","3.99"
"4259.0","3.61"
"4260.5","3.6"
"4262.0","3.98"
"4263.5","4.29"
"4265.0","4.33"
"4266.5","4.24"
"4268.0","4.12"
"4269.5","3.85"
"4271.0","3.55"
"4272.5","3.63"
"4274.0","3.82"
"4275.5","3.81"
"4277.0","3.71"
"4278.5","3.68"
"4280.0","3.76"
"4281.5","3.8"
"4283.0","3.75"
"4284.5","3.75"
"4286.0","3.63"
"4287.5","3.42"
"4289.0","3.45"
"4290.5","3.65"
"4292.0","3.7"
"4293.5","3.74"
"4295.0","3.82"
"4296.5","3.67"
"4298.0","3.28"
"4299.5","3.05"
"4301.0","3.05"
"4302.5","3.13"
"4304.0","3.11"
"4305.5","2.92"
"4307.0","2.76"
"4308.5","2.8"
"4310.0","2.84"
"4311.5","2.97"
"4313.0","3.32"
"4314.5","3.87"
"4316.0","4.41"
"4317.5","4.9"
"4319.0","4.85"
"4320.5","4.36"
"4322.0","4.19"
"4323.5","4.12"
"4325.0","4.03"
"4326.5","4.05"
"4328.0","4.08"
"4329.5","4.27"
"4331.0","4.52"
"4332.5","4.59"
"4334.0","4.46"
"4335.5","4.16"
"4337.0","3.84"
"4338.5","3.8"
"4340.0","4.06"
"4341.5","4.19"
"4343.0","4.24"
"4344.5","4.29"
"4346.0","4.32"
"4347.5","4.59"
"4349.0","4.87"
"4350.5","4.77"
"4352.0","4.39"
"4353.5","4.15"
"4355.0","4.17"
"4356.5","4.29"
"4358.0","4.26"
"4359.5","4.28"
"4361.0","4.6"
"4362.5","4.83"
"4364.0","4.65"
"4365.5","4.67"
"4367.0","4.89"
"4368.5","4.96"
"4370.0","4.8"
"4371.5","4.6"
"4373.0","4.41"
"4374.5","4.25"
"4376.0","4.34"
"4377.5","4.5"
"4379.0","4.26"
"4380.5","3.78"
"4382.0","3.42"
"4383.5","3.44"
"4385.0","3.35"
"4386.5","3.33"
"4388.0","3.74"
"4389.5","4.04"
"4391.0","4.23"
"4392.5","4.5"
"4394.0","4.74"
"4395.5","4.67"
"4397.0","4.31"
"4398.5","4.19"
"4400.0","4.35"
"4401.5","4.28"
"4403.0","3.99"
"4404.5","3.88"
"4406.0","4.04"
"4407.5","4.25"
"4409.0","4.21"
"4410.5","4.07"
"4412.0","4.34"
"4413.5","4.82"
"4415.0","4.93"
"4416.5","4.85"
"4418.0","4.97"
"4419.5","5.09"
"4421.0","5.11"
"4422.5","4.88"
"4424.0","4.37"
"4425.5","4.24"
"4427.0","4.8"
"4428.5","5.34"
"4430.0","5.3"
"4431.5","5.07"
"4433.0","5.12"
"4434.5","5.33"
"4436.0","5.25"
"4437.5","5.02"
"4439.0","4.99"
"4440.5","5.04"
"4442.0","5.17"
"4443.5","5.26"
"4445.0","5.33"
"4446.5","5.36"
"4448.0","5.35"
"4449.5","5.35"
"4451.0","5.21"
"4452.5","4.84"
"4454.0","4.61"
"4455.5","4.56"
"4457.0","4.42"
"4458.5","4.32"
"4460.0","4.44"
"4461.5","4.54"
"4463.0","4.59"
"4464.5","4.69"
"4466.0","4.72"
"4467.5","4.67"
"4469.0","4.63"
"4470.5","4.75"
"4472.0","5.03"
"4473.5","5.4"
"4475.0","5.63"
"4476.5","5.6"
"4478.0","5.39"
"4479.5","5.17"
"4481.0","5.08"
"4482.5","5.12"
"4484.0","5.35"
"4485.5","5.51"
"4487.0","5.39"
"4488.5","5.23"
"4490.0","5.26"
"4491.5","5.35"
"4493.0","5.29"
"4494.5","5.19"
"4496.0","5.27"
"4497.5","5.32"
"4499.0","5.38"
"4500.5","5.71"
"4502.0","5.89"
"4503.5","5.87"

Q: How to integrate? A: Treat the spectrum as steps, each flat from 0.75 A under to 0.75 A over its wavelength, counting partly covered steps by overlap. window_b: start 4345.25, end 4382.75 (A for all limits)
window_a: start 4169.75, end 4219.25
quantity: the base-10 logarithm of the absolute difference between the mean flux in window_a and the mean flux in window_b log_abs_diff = -0.13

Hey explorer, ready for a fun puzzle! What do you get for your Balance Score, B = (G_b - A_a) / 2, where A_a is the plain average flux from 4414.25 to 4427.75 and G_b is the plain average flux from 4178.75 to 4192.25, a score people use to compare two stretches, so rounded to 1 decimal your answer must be -0.6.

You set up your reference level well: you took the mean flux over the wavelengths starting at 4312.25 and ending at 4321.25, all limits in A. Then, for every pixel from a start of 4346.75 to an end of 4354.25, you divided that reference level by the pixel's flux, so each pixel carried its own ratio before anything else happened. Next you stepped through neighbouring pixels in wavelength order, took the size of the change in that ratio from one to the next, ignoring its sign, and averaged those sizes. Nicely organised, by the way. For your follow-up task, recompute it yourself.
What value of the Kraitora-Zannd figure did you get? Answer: 0.052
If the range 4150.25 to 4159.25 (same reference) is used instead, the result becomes 0.035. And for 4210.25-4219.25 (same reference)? 0.040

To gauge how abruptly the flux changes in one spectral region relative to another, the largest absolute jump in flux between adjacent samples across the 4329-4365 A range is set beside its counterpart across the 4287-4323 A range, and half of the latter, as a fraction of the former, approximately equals 0.72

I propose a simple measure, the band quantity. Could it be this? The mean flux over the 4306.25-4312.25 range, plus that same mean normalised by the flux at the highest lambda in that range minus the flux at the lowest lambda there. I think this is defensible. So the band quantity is 16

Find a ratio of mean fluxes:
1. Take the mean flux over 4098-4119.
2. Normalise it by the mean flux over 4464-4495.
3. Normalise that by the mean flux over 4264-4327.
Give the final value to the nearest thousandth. 0.179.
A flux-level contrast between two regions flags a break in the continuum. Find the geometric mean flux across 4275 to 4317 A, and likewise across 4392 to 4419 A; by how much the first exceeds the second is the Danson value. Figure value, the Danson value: -1.0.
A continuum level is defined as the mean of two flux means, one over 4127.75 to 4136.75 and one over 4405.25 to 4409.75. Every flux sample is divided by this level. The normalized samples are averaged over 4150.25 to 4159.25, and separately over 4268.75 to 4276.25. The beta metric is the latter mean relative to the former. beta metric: 1.13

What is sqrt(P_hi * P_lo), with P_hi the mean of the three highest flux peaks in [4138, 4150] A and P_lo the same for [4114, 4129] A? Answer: 4.10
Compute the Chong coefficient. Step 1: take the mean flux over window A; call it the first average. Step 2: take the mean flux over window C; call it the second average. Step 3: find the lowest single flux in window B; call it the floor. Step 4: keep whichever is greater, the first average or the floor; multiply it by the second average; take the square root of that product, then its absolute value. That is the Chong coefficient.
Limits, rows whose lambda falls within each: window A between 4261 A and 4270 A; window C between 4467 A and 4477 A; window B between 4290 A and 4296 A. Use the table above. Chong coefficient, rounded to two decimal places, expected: 4.59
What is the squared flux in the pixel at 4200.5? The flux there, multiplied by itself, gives 13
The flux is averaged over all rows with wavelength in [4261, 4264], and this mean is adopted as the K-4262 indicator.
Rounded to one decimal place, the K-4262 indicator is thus 4.1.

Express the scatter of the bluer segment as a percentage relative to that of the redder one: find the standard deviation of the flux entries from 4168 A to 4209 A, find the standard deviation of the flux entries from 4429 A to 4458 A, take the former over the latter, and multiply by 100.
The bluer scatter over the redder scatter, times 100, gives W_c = 94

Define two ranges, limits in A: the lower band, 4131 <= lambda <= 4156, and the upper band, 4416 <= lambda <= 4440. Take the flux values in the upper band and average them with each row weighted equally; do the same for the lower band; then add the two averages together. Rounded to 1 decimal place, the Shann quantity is 8.5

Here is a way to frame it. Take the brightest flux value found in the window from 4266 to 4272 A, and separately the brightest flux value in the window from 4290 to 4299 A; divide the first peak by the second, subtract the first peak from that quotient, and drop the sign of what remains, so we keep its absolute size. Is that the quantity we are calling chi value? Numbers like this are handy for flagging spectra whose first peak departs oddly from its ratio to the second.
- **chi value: 3.1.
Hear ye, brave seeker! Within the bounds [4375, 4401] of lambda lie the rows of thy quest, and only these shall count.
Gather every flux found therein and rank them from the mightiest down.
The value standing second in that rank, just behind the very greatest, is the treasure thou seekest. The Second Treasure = 4.67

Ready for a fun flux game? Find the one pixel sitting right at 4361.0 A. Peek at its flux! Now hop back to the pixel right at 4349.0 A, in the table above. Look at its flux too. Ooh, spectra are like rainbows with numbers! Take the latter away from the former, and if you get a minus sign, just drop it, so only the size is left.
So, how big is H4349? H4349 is 0.27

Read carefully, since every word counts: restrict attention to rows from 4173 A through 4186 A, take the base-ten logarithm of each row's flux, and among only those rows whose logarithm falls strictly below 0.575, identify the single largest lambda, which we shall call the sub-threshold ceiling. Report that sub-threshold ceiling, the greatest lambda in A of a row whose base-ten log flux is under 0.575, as 4182.5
